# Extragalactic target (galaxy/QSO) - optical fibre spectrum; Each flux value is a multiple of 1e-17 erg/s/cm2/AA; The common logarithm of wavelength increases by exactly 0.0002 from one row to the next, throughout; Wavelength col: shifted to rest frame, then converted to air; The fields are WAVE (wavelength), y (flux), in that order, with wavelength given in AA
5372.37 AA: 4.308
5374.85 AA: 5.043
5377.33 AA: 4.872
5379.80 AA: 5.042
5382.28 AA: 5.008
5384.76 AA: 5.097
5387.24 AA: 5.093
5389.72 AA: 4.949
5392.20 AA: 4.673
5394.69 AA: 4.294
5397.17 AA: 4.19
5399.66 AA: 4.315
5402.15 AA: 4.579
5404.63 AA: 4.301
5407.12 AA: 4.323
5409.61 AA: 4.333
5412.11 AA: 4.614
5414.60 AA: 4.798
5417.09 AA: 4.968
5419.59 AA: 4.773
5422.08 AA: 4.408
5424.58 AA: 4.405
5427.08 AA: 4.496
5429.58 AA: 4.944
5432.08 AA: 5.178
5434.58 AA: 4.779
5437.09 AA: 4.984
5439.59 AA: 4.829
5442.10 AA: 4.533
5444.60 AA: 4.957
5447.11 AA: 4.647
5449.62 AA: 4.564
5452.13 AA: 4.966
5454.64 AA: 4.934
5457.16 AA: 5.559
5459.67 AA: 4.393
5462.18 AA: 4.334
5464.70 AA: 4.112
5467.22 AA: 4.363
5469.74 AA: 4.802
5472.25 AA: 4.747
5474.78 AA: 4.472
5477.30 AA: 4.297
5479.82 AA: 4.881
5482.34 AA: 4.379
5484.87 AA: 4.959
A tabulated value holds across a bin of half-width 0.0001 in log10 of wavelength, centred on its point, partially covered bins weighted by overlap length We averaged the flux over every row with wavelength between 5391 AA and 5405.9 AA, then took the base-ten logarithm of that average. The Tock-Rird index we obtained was 0.643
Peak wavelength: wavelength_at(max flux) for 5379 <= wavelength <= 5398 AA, 5384.76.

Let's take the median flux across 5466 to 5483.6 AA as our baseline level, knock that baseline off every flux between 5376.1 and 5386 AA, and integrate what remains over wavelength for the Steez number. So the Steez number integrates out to 5.3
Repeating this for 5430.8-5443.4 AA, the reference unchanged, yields 4.9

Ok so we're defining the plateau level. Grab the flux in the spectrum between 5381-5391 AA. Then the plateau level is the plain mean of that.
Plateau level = 5.0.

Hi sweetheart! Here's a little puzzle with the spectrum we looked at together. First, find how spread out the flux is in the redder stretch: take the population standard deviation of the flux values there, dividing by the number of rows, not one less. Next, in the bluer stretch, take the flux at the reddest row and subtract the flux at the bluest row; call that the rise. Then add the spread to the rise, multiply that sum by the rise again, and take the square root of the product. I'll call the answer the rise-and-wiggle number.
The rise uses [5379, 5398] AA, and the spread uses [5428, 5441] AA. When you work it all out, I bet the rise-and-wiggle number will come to 0.8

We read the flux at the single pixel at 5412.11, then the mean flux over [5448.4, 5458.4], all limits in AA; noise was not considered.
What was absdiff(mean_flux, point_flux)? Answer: 0.39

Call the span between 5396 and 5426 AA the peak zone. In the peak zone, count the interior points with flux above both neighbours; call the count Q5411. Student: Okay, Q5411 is 2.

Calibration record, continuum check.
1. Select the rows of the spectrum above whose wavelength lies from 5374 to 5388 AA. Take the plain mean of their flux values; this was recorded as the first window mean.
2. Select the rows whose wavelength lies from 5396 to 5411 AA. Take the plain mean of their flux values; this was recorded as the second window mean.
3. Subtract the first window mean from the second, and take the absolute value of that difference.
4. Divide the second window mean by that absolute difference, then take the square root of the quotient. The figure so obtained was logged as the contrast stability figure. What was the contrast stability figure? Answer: 2.5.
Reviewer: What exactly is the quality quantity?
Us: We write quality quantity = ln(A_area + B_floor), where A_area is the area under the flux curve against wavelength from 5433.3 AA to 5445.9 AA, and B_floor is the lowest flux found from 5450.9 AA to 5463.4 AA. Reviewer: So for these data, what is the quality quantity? 4.17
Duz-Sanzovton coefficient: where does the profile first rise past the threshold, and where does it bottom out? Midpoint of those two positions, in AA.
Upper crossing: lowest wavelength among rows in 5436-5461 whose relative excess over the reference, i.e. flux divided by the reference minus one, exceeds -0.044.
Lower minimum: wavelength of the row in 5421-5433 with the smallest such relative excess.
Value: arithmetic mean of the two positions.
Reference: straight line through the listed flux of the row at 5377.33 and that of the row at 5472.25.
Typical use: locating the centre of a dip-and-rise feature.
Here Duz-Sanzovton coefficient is 5429.6 AA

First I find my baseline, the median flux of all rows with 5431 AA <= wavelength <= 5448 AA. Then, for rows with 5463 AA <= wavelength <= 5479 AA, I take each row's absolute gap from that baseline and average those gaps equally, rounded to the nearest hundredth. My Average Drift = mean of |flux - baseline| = 0.36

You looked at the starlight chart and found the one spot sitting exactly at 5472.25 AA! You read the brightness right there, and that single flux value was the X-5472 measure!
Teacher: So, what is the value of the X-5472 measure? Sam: 4.747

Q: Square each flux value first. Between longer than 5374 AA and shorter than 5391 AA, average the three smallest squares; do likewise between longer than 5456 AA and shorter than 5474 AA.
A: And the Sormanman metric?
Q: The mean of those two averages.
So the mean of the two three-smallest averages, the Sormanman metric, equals 21.3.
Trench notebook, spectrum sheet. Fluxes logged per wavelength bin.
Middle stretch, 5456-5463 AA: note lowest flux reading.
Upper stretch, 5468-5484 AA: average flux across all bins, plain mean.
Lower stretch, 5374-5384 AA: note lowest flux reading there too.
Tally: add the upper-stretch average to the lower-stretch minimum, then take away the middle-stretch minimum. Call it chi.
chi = 5.1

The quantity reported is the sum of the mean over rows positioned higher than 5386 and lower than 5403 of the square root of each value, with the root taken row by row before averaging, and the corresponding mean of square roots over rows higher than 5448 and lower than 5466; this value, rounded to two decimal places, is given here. 4.30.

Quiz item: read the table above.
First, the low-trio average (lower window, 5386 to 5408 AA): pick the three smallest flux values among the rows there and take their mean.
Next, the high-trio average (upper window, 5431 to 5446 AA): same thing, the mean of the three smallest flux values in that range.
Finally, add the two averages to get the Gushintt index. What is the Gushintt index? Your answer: 8.98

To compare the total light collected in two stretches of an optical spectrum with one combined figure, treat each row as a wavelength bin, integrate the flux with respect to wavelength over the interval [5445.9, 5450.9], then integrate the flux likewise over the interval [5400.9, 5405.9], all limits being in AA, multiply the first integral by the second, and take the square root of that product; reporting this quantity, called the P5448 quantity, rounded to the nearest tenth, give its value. 22.6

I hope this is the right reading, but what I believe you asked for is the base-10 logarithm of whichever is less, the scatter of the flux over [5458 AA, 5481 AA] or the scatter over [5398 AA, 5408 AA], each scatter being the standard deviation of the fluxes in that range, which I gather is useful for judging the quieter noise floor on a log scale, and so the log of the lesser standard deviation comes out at -0.9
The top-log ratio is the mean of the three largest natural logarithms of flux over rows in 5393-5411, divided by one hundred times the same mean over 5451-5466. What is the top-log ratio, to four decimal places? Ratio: 0.0091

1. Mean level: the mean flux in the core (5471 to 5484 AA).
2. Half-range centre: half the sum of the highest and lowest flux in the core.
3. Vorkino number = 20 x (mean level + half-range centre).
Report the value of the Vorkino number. 183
